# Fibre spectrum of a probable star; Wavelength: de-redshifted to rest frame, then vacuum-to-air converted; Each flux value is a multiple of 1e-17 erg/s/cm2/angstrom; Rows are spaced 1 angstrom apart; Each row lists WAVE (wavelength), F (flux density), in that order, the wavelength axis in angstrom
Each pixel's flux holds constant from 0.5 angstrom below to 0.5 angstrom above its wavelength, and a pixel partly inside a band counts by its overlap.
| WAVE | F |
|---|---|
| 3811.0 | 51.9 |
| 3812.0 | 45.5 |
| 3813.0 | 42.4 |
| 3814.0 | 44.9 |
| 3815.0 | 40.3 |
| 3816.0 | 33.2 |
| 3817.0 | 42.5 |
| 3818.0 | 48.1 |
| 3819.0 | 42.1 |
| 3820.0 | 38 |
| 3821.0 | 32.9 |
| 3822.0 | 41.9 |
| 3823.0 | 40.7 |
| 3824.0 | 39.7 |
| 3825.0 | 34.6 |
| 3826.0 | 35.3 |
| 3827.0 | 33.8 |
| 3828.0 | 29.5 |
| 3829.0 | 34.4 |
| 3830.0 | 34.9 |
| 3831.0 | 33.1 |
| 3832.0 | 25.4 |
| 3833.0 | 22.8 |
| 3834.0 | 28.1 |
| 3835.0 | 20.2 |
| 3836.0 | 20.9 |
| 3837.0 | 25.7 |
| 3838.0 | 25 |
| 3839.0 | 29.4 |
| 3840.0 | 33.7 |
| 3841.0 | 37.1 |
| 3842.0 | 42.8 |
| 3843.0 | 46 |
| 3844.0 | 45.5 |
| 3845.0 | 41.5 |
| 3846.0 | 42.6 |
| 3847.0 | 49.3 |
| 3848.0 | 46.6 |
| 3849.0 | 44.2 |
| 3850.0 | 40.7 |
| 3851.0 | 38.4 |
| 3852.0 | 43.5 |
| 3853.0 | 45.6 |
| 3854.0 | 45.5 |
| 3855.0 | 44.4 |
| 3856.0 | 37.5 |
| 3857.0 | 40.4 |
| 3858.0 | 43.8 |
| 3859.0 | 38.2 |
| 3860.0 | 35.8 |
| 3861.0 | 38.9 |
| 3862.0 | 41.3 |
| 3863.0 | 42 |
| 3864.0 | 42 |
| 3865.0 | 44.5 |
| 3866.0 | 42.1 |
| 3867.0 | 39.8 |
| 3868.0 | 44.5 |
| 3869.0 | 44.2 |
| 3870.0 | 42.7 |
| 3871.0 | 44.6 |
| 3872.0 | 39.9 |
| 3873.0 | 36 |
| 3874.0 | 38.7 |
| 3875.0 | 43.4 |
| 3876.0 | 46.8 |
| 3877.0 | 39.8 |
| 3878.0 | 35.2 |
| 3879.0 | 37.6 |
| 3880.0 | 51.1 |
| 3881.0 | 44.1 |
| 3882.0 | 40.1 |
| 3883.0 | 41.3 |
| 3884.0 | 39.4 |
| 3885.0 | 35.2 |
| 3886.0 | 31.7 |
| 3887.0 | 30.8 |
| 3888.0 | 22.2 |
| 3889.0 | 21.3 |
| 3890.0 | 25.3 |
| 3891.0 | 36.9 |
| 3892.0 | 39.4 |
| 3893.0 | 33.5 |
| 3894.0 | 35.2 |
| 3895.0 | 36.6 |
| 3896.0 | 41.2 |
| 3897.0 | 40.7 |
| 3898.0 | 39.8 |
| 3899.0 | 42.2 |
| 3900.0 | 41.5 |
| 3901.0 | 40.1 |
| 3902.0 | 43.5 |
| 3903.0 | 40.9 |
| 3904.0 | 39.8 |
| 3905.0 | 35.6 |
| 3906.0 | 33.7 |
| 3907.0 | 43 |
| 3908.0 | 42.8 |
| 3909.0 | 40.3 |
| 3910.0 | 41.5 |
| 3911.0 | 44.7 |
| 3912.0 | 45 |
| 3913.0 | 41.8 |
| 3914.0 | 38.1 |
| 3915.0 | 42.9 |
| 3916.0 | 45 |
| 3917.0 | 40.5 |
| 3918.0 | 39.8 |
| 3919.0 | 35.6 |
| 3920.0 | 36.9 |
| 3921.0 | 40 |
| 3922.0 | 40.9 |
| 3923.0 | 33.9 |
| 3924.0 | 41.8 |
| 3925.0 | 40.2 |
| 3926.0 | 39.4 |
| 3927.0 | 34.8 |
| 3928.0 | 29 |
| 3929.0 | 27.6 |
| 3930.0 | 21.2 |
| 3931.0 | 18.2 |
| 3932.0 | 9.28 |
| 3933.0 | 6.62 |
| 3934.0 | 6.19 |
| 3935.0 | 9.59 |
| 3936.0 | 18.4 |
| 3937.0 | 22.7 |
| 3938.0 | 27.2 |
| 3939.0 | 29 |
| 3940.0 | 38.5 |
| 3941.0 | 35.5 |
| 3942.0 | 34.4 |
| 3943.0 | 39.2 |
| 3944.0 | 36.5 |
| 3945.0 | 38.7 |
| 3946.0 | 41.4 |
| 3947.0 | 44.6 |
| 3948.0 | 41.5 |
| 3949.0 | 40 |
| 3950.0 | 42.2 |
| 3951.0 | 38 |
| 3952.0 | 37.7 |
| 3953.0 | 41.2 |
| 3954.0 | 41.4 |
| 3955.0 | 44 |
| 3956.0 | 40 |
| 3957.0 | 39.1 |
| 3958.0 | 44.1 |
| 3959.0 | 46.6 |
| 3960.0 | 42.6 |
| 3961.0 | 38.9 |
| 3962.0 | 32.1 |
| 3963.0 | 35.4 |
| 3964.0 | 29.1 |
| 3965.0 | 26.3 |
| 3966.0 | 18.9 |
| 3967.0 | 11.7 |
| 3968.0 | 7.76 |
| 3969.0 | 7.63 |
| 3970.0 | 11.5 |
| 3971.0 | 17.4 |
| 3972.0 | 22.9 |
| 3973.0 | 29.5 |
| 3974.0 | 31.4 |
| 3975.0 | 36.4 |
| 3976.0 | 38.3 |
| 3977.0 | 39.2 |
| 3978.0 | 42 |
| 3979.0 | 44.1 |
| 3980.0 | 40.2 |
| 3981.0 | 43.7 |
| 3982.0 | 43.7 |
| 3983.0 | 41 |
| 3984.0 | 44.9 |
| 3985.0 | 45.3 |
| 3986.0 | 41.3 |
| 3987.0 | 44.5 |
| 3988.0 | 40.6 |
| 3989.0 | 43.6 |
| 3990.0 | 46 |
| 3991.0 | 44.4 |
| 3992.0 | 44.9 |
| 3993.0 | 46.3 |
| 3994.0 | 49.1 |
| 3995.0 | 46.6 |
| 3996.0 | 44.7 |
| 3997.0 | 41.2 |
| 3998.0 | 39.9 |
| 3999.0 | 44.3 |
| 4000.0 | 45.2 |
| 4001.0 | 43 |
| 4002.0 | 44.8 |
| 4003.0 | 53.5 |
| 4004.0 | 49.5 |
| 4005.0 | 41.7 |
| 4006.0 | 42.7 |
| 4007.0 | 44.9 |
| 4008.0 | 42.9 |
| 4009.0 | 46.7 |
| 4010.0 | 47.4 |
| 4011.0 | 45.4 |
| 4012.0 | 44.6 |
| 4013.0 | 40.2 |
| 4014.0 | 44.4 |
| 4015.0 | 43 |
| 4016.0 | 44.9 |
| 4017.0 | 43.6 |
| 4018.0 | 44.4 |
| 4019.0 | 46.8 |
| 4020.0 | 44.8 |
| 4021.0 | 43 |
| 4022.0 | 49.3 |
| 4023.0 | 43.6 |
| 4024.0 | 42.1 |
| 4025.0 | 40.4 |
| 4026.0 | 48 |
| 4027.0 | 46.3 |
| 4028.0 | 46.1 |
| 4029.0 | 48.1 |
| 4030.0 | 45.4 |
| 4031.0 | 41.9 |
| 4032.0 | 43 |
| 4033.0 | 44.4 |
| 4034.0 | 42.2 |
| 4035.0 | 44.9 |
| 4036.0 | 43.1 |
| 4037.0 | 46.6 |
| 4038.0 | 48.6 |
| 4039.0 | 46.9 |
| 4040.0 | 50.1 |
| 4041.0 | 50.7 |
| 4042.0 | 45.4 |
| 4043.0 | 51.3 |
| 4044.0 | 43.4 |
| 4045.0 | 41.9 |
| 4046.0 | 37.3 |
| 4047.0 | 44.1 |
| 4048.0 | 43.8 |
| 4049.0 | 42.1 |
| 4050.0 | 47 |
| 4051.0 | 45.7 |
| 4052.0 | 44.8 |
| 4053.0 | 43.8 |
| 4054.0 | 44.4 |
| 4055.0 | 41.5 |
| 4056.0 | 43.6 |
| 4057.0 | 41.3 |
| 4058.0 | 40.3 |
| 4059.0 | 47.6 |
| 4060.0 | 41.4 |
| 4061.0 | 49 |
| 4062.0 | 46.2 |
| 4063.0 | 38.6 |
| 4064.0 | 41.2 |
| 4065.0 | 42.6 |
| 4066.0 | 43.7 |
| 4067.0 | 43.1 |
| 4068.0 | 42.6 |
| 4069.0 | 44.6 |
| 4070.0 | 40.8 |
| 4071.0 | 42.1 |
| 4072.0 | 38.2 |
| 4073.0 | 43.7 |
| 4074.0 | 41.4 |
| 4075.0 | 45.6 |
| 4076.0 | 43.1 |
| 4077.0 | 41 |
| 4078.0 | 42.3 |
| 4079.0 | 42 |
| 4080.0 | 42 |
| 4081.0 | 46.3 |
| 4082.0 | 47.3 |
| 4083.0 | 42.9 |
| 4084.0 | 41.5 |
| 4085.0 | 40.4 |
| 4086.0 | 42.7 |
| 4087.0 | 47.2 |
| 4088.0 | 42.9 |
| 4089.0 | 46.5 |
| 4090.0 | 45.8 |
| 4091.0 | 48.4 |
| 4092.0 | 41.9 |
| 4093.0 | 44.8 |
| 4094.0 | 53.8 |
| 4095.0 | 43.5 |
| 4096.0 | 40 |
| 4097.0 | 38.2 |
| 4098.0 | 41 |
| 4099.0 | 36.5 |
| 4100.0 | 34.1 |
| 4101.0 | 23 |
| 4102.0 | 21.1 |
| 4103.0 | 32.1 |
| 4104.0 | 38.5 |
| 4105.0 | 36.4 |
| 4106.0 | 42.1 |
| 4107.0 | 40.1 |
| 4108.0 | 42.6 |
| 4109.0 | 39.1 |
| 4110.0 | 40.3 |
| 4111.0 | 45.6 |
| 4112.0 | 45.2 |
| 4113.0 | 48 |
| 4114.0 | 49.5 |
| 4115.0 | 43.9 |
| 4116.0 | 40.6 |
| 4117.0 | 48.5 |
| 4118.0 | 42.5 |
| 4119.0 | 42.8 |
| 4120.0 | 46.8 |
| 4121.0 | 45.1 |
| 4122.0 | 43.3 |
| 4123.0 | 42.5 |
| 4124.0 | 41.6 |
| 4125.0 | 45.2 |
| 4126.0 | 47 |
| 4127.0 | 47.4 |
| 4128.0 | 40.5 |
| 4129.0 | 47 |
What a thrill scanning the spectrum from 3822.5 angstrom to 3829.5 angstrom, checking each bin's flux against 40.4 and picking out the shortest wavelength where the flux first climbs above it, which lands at 3823.0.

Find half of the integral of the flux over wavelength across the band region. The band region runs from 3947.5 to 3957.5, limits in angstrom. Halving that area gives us 203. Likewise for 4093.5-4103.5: 182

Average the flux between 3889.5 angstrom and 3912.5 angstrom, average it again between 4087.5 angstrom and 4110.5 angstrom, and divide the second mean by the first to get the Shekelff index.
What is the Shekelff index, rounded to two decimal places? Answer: 1.01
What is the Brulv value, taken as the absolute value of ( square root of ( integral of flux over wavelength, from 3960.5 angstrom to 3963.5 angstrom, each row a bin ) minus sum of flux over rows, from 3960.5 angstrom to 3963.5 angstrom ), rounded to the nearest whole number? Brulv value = 96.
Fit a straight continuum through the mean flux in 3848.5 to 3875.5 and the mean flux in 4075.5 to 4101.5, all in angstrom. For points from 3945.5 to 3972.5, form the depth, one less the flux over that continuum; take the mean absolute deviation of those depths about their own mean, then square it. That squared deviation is 0.063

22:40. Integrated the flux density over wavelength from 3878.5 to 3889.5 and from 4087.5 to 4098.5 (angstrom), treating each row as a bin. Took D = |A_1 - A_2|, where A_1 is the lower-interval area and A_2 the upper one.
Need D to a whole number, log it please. 92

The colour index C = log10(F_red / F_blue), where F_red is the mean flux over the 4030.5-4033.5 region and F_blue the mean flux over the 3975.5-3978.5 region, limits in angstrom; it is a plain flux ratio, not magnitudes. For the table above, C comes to 0.03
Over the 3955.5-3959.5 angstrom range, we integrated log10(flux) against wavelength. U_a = 6.51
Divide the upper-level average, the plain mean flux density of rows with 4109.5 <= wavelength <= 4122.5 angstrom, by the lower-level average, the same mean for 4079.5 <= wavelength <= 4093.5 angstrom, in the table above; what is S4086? 1.01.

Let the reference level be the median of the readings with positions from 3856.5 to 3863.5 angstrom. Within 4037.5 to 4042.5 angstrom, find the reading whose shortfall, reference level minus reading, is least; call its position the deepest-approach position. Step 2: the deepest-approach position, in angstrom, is 4041.0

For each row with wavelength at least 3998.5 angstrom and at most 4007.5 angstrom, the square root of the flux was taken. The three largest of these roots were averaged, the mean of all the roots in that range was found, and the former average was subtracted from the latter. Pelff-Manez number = -0.3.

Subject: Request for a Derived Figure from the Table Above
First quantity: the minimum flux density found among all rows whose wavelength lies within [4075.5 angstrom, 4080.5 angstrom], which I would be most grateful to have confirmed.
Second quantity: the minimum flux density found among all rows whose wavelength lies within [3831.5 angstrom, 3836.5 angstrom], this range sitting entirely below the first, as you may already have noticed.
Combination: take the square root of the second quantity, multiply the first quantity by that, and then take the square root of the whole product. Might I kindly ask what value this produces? 13.6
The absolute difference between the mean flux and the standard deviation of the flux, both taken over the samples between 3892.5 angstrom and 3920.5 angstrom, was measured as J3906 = 37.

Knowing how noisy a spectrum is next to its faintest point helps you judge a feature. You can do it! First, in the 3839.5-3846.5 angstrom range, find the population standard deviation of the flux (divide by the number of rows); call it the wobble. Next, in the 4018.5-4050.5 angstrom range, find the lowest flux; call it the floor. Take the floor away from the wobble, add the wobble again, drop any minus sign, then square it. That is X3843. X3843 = 844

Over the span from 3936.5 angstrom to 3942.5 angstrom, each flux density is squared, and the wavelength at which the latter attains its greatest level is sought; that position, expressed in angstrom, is 3940.0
